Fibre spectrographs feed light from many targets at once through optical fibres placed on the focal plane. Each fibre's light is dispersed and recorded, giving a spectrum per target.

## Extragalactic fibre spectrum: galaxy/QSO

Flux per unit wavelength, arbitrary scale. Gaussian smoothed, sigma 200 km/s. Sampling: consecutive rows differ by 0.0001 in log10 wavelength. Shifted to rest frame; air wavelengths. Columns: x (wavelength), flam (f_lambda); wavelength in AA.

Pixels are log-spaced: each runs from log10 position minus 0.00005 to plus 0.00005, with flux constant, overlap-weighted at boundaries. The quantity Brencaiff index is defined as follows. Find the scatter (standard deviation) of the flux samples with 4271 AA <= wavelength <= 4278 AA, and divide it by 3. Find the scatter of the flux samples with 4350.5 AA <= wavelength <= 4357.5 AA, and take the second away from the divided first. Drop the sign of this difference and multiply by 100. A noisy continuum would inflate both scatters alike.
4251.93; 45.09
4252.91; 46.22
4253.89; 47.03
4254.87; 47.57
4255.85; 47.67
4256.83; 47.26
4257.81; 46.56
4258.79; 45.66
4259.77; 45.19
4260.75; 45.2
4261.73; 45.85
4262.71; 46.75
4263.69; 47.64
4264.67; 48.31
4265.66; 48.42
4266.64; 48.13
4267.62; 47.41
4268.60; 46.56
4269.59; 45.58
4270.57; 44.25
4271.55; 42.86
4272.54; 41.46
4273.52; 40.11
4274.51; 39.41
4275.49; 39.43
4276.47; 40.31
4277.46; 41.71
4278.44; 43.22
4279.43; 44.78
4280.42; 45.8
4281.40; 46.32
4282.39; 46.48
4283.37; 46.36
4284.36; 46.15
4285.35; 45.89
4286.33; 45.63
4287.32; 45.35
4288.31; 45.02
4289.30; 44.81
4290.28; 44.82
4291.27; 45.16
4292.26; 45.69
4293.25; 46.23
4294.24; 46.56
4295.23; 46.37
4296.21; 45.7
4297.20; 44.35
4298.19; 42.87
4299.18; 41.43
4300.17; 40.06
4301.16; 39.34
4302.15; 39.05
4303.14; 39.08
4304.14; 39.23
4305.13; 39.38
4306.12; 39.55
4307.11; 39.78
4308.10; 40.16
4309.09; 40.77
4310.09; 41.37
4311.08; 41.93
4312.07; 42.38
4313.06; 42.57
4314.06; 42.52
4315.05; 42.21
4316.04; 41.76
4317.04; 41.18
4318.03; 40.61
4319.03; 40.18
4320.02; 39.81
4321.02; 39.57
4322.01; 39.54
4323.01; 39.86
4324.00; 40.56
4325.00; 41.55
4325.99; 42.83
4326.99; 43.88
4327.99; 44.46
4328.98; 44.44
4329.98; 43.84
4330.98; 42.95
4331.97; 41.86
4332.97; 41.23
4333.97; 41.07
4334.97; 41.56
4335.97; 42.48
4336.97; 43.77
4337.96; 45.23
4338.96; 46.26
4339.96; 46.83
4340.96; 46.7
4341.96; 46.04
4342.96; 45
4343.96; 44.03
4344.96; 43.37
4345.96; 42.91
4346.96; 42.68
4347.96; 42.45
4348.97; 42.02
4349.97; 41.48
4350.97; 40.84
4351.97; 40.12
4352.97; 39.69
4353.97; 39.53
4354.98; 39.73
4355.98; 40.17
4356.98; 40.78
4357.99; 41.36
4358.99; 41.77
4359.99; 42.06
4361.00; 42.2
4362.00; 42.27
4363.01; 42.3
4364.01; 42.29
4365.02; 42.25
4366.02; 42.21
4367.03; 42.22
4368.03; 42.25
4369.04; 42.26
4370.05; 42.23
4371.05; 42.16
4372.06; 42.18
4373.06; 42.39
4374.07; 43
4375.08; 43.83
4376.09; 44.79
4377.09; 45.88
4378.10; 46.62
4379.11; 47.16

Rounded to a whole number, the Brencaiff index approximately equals 9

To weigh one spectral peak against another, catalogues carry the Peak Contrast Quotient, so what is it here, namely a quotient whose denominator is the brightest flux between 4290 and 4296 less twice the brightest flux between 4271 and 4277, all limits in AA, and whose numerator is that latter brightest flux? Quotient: -1.09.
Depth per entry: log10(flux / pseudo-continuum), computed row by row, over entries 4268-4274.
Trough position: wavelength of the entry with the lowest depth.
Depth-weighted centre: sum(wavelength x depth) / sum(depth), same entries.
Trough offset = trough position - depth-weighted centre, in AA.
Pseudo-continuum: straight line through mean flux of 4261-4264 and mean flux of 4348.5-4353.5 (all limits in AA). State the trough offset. 1.1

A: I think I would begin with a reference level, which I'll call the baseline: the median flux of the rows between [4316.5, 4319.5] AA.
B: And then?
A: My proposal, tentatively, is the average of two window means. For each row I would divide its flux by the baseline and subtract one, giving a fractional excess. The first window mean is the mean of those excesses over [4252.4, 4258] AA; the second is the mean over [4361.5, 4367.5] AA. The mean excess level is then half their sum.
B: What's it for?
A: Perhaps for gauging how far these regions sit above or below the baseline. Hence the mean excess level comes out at 0.10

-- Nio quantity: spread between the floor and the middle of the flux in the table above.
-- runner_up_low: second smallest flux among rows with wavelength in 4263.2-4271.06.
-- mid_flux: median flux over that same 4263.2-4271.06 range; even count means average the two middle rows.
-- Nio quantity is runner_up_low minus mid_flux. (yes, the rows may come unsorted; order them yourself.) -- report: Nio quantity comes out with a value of -1.9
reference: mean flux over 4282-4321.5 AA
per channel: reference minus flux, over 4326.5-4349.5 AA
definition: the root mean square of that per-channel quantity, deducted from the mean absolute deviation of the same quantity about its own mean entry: -0.57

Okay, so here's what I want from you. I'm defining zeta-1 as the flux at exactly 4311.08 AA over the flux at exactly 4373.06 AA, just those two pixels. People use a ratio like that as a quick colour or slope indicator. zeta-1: 0.99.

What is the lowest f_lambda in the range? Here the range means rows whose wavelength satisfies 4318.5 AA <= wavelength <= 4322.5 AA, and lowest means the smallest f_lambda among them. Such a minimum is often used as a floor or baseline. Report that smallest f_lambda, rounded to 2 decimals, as 39.54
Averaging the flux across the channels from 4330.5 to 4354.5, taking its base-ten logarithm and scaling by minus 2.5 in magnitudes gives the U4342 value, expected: -4.08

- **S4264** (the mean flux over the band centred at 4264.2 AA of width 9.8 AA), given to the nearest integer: 47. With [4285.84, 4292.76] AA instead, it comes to 45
